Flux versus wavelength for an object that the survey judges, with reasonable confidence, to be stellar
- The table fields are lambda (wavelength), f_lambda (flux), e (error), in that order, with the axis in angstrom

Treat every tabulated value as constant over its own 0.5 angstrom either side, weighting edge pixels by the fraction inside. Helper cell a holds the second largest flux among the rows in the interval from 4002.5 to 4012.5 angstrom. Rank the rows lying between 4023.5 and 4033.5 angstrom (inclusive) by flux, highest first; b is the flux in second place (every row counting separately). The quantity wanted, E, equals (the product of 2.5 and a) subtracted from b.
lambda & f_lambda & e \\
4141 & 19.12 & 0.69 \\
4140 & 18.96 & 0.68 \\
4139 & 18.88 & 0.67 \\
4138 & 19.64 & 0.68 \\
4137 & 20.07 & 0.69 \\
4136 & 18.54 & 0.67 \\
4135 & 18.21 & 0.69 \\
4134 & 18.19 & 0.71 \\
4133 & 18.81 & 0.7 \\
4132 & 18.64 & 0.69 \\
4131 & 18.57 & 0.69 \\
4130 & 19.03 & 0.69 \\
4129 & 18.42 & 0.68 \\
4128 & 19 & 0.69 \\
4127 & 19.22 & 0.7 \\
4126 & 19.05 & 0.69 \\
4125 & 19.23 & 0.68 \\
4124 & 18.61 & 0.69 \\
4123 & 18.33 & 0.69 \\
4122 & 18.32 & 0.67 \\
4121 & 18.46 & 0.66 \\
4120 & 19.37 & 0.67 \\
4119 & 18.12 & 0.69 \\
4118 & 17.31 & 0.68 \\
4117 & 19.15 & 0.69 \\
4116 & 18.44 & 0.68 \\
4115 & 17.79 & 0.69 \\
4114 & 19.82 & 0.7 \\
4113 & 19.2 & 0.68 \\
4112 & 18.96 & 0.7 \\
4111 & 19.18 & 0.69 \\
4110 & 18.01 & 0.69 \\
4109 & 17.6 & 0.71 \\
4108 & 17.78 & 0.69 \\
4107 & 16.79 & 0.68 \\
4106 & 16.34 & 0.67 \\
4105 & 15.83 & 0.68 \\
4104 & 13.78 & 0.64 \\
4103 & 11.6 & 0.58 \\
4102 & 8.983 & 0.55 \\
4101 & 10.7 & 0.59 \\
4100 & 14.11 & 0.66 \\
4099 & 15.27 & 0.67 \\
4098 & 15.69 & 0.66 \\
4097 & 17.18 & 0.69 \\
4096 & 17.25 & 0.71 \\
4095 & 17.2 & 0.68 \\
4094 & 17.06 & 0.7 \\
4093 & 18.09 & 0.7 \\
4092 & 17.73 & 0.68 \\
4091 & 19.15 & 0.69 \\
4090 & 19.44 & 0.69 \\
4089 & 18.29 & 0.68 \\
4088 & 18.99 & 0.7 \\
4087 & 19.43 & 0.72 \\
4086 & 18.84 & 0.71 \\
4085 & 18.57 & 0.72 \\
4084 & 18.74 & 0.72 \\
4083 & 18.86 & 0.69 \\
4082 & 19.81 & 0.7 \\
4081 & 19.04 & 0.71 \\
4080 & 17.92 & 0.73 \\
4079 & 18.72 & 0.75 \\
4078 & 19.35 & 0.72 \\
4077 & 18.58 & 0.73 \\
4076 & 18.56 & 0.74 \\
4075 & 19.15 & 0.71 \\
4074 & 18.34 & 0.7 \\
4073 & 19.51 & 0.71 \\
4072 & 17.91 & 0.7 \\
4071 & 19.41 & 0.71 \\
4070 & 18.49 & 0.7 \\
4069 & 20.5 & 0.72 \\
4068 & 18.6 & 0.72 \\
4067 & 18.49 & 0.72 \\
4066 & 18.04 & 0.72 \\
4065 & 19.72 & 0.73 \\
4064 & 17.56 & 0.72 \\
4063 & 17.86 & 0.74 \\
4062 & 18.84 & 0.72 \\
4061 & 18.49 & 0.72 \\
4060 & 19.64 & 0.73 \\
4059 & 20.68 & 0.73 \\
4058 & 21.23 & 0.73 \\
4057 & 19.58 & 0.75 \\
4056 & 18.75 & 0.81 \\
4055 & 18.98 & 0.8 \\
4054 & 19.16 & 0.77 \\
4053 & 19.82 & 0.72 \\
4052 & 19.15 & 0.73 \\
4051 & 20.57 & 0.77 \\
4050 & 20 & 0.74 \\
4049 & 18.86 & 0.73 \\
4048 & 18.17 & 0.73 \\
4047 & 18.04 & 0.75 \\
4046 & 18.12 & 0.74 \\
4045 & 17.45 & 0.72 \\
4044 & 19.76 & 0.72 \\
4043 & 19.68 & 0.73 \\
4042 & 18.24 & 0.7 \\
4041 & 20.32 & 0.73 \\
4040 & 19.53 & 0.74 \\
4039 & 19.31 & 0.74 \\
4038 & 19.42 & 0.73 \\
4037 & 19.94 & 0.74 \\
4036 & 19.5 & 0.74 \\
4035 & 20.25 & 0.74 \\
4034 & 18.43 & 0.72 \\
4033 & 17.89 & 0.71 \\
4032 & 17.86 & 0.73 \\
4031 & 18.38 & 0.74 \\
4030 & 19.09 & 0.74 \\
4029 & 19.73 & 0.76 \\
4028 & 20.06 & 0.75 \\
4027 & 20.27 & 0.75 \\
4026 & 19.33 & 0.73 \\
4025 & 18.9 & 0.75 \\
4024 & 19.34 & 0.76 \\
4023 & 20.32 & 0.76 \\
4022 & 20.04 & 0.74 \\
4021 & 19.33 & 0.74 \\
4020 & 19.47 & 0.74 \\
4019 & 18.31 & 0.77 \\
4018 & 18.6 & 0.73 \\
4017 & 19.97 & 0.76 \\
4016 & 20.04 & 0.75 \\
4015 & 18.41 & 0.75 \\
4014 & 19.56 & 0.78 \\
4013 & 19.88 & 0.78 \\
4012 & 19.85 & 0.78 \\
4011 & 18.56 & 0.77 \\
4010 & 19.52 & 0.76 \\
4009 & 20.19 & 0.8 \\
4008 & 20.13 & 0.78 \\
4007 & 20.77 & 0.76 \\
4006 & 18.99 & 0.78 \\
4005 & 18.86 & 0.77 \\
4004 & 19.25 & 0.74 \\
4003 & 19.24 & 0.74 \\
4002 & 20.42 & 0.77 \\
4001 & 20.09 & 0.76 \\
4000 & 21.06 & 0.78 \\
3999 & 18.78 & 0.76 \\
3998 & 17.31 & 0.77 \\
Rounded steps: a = 20.19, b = 20.06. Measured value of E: -30.4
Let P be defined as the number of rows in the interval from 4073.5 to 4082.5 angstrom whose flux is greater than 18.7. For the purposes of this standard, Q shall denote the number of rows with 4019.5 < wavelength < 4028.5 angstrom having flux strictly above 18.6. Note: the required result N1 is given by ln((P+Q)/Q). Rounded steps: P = 5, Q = 9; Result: 0.44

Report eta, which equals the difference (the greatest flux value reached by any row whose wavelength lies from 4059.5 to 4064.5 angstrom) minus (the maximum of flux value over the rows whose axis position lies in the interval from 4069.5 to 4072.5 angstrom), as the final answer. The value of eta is 0.2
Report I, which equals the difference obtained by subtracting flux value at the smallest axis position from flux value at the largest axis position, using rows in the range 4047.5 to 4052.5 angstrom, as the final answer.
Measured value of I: 1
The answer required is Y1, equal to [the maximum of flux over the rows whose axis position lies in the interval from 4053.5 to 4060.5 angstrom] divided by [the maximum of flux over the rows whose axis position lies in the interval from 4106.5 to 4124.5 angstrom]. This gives 1.07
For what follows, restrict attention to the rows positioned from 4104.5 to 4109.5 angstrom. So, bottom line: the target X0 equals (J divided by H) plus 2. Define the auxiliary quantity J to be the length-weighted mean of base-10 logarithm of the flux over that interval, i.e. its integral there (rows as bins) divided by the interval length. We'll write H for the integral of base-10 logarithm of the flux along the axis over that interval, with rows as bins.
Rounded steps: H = 6.1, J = 1.23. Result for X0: 2.20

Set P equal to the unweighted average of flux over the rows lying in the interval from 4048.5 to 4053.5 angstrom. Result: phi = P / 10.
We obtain 1.97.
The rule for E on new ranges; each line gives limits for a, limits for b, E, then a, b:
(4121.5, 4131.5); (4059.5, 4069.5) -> -28.3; 19.22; 19.72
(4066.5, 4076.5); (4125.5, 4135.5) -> -29.7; 19.51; 19.05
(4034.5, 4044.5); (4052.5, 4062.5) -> -29.9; 20.25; 20.68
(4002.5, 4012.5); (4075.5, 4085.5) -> -31.1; 20.19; 19.35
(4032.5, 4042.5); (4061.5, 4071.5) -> -30.9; 20.25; 19.72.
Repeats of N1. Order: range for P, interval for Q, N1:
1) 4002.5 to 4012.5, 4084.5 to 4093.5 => 1.03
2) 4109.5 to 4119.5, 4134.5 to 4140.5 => 0.81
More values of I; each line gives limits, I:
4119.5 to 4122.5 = -1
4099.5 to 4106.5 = 2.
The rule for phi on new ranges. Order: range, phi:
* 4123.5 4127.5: 1.90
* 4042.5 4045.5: 1.90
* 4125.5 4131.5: 1.89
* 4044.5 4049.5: 1.81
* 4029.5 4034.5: 1.83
